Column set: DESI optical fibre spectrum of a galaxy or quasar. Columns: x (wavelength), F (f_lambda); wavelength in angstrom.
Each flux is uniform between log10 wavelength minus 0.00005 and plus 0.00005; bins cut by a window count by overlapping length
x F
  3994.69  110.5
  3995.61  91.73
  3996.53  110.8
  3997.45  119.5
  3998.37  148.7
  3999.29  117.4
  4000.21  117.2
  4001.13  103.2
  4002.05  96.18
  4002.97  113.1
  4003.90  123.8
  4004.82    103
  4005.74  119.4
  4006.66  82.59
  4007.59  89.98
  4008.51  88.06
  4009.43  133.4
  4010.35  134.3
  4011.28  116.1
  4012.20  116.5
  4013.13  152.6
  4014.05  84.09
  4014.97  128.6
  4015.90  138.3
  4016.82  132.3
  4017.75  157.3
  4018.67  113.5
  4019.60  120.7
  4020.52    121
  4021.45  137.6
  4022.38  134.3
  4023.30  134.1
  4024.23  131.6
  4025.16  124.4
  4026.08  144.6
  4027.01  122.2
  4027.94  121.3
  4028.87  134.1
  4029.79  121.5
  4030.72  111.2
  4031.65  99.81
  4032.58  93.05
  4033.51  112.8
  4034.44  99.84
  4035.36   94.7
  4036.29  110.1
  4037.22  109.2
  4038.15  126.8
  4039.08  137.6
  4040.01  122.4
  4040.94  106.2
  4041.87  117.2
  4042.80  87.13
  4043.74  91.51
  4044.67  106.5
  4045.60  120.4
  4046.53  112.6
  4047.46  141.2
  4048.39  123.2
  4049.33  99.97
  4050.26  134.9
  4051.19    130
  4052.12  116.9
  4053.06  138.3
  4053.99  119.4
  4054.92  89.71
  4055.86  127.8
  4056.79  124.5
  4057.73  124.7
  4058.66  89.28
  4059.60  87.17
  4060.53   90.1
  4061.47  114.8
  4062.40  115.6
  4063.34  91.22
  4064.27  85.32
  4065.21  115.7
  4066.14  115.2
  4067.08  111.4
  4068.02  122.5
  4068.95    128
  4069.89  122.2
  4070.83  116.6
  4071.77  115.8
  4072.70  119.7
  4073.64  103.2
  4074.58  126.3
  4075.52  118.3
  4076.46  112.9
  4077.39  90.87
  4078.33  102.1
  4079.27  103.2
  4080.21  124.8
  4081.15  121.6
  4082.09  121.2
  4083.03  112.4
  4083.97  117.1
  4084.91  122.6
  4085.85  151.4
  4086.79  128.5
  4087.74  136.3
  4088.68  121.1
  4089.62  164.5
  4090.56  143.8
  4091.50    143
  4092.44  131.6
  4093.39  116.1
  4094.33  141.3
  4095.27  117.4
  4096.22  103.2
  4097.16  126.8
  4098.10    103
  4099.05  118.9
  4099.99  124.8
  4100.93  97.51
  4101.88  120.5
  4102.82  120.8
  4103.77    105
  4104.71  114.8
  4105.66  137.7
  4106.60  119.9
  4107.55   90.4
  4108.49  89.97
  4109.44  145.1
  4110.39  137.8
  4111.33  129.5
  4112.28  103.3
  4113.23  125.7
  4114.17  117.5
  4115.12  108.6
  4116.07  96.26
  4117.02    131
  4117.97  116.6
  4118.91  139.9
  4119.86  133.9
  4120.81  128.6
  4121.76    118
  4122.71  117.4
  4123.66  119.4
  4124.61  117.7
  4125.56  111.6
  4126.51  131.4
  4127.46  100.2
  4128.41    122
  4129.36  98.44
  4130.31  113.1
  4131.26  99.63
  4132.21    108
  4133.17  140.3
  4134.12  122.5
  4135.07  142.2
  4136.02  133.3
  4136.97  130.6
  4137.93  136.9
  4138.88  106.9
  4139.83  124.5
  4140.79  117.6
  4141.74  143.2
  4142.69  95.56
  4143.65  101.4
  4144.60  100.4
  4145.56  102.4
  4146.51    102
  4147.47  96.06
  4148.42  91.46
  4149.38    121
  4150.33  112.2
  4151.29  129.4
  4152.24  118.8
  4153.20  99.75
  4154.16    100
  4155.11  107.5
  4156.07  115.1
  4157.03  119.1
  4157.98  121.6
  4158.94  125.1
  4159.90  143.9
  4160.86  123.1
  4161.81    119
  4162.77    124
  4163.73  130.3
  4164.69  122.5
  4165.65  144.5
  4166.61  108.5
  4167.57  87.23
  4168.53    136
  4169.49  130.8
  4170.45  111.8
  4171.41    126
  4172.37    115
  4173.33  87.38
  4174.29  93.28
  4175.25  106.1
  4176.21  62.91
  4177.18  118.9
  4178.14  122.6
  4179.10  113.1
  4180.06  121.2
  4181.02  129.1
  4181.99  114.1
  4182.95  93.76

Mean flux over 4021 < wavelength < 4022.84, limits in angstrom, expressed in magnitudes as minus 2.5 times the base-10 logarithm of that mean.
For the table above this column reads -5.33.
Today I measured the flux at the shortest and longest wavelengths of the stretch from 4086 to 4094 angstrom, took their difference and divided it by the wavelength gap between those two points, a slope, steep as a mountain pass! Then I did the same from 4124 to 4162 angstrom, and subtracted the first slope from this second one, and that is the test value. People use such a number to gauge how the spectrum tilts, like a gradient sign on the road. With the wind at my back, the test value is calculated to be 2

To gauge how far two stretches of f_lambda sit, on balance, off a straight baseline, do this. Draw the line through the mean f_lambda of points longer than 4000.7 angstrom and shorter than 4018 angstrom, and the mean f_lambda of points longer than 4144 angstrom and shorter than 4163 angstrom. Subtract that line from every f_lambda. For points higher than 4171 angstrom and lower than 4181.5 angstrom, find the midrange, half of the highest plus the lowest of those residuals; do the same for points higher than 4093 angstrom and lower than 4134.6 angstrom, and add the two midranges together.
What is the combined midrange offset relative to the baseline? -14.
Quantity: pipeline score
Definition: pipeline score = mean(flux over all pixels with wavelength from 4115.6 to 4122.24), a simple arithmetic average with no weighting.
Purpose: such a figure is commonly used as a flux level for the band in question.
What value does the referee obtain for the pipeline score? 123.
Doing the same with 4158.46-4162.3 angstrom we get 128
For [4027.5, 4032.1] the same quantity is 118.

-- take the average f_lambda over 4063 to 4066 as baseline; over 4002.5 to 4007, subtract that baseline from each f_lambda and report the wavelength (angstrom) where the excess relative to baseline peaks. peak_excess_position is 4003.90 angstrom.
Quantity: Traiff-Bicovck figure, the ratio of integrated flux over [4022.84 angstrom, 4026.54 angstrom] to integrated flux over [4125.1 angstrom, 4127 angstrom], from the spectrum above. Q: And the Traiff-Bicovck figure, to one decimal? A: 2.1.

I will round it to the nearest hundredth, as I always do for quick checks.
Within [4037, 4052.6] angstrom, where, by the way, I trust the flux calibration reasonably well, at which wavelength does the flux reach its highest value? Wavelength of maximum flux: 4047.46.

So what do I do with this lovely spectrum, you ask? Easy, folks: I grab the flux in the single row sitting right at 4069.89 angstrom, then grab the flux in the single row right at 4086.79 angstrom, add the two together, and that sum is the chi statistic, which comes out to 251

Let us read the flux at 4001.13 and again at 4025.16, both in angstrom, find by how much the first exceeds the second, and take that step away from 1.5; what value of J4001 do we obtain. 23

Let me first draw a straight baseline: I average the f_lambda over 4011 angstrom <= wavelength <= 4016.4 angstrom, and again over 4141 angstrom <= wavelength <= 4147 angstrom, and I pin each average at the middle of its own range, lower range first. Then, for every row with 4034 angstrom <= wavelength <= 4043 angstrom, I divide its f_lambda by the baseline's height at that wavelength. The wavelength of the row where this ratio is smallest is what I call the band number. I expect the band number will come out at 4042.80 angstrom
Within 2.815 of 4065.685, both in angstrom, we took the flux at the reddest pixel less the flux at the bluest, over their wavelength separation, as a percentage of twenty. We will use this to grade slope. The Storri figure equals 33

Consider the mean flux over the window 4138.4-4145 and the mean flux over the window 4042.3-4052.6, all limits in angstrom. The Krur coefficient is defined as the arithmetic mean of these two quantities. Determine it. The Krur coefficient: 114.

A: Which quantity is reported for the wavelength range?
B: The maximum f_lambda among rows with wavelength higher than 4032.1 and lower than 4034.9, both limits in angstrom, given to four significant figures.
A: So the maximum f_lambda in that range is 112.8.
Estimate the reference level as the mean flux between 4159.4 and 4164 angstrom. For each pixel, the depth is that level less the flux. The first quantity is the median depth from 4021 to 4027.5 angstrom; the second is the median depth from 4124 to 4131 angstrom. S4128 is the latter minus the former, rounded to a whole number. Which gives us 21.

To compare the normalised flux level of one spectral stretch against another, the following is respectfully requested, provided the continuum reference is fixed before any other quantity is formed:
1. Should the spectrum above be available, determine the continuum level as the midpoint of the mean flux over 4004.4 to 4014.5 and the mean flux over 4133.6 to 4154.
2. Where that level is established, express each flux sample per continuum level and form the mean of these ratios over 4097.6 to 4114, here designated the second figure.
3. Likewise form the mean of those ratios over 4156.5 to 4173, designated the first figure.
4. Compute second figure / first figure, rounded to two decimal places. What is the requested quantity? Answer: 0.95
